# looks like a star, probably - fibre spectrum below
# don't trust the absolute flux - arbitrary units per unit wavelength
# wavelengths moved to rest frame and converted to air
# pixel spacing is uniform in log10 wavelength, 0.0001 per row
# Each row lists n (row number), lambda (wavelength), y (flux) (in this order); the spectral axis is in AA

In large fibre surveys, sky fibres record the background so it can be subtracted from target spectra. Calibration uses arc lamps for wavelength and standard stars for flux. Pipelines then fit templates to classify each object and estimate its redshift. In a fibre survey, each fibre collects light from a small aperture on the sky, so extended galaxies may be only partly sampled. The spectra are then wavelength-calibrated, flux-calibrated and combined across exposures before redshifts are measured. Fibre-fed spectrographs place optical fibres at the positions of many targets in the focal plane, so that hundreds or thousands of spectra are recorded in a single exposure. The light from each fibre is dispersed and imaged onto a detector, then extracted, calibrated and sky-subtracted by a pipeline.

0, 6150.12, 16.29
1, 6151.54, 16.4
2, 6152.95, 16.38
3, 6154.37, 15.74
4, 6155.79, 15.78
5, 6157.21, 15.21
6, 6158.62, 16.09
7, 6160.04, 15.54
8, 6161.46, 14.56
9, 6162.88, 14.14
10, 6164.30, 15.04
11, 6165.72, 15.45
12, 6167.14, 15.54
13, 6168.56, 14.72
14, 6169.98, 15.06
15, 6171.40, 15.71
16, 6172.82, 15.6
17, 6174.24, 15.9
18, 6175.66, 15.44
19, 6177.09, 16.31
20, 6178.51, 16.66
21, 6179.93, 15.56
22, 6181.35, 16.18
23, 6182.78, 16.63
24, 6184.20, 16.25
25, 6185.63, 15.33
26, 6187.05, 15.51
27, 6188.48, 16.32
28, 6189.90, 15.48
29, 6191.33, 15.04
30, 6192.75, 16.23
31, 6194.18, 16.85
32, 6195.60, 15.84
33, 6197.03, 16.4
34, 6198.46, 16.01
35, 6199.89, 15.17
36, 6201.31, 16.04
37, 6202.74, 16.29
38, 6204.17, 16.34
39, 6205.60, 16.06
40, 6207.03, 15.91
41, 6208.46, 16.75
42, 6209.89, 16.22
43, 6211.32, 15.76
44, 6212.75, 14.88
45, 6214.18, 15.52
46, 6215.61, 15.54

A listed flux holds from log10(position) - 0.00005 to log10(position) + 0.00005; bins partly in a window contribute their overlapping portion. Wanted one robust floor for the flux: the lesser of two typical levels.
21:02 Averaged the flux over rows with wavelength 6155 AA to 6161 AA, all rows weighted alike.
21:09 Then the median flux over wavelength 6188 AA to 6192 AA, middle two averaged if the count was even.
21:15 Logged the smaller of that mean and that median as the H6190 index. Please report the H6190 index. 15.5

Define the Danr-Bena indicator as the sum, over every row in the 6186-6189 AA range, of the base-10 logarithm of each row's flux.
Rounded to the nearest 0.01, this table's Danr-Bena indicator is 2.40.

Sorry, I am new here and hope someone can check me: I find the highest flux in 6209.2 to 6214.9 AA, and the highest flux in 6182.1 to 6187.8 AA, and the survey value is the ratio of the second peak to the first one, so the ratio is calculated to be 1.03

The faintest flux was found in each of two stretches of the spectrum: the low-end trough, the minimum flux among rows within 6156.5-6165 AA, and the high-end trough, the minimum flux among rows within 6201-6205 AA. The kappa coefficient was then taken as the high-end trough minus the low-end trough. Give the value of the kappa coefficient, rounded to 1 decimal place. 1.9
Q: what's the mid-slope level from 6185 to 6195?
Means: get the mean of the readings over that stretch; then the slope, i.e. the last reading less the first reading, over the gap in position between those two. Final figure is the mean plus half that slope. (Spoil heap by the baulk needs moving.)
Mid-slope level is 15.9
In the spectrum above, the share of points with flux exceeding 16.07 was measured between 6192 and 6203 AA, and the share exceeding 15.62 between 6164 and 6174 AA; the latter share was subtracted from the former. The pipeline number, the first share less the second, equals 0.4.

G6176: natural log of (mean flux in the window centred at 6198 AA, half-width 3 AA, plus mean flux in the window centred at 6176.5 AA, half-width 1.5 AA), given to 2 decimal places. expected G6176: 3.46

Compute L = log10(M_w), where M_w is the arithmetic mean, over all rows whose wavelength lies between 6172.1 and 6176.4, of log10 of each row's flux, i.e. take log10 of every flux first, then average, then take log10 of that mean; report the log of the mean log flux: 0.077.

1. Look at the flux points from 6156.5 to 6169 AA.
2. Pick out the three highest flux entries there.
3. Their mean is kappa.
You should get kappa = 15.7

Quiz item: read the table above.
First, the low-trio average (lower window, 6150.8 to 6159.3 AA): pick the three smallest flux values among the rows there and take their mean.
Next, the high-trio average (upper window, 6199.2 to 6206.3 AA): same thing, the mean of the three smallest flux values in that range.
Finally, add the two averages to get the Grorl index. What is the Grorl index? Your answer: 31.3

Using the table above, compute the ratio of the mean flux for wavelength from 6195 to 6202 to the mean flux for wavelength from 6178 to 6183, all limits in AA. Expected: 0.98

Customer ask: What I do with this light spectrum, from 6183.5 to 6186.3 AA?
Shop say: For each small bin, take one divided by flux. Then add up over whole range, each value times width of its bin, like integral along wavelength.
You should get 0.2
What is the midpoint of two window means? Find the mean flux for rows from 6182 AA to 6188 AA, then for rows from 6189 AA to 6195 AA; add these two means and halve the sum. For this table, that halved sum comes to 15.9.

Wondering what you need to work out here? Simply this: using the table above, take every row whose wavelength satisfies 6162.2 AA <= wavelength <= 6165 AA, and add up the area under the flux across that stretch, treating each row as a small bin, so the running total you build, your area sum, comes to 41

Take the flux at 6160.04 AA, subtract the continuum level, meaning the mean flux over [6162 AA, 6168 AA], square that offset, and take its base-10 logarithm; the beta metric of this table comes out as -0.6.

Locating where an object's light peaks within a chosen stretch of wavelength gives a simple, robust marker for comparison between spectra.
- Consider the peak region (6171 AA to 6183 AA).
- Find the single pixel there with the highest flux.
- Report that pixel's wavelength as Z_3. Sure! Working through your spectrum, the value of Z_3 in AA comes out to 6178.51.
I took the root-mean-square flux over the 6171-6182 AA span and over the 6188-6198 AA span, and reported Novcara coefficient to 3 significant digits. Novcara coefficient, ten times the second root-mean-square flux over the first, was 10.1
